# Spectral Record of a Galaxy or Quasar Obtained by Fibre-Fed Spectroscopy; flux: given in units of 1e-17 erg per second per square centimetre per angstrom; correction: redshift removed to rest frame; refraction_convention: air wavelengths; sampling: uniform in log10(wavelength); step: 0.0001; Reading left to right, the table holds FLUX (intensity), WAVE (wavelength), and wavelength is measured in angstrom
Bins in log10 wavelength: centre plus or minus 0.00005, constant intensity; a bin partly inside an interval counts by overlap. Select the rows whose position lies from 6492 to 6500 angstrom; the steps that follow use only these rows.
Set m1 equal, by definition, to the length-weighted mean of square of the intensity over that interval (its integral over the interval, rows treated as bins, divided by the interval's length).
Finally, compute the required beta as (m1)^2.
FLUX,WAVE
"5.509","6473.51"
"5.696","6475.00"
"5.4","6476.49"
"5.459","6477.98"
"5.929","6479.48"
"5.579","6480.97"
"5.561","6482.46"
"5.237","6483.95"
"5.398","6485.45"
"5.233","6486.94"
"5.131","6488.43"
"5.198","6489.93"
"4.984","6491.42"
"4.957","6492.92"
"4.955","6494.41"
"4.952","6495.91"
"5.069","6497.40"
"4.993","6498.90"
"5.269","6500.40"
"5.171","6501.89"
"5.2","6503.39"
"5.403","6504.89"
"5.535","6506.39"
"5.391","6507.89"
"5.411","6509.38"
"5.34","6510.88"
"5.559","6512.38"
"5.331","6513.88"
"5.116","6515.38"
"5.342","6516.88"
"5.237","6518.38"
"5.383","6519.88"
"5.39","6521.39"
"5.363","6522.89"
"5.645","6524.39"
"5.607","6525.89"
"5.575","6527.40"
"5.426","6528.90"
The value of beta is 623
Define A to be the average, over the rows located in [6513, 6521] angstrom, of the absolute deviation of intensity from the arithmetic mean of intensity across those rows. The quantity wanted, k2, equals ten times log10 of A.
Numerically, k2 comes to -10.7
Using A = 0.084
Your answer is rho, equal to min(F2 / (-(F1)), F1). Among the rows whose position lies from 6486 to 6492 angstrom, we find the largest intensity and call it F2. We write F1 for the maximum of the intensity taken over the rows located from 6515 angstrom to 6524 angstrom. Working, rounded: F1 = 5.39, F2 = 5.233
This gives -0.97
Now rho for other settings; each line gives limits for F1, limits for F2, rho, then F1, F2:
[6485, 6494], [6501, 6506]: -1.00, 5.398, 5.403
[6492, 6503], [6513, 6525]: -1.07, 5.269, 5.645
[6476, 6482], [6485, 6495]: -0.91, 5.929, 5.398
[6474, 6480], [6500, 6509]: -0.93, 5.929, 5.535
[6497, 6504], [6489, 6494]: -0.99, 5.269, 5.198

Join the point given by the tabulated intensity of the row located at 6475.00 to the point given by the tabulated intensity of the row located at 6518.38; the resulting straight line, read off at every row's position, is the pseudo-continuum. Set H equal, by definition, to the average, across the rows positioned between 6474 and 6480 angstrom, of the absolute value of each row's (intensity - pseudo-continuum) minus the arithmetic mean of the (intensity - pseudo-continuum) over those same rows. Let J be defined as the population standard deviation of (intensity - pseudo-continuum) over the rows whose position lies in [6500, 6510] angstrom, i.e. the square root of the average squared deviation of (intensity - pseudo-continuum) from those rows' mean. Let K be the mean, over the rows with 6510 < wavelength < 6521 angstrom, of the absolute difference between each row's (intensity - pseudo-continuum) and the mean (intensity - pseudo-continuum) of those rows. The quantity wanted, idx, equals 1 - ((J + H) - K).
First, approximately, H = 0.19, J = 0.15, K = 0.093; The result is 0.76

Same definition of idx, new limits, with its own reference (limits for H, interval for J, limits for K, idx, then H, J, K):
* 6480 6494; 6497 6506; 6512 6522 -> 0.80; 0.14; 0.16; 0.102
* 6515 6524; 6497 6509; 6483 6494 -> 0.79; 0.10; 0.20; 0.096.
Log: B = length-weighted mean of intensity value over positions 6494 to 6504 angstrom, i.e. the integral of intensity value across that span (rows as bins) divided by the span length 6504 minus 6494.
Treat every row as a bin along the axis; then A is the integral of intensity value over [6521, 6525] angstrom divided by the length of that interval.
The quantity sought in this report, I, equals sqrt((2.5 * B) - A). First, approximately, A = 5.47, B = 5.1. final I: 2.69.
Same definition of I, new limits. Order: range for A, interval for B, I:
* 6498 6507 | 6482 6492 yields 2.80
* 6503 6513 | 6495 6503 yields 2.71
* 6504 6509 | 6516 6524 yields 2.82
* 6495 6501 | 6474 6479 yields 2.96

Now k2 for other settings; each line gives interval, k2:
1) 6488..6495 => -10.2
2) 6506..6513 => -11.0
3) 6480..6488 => -8.7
